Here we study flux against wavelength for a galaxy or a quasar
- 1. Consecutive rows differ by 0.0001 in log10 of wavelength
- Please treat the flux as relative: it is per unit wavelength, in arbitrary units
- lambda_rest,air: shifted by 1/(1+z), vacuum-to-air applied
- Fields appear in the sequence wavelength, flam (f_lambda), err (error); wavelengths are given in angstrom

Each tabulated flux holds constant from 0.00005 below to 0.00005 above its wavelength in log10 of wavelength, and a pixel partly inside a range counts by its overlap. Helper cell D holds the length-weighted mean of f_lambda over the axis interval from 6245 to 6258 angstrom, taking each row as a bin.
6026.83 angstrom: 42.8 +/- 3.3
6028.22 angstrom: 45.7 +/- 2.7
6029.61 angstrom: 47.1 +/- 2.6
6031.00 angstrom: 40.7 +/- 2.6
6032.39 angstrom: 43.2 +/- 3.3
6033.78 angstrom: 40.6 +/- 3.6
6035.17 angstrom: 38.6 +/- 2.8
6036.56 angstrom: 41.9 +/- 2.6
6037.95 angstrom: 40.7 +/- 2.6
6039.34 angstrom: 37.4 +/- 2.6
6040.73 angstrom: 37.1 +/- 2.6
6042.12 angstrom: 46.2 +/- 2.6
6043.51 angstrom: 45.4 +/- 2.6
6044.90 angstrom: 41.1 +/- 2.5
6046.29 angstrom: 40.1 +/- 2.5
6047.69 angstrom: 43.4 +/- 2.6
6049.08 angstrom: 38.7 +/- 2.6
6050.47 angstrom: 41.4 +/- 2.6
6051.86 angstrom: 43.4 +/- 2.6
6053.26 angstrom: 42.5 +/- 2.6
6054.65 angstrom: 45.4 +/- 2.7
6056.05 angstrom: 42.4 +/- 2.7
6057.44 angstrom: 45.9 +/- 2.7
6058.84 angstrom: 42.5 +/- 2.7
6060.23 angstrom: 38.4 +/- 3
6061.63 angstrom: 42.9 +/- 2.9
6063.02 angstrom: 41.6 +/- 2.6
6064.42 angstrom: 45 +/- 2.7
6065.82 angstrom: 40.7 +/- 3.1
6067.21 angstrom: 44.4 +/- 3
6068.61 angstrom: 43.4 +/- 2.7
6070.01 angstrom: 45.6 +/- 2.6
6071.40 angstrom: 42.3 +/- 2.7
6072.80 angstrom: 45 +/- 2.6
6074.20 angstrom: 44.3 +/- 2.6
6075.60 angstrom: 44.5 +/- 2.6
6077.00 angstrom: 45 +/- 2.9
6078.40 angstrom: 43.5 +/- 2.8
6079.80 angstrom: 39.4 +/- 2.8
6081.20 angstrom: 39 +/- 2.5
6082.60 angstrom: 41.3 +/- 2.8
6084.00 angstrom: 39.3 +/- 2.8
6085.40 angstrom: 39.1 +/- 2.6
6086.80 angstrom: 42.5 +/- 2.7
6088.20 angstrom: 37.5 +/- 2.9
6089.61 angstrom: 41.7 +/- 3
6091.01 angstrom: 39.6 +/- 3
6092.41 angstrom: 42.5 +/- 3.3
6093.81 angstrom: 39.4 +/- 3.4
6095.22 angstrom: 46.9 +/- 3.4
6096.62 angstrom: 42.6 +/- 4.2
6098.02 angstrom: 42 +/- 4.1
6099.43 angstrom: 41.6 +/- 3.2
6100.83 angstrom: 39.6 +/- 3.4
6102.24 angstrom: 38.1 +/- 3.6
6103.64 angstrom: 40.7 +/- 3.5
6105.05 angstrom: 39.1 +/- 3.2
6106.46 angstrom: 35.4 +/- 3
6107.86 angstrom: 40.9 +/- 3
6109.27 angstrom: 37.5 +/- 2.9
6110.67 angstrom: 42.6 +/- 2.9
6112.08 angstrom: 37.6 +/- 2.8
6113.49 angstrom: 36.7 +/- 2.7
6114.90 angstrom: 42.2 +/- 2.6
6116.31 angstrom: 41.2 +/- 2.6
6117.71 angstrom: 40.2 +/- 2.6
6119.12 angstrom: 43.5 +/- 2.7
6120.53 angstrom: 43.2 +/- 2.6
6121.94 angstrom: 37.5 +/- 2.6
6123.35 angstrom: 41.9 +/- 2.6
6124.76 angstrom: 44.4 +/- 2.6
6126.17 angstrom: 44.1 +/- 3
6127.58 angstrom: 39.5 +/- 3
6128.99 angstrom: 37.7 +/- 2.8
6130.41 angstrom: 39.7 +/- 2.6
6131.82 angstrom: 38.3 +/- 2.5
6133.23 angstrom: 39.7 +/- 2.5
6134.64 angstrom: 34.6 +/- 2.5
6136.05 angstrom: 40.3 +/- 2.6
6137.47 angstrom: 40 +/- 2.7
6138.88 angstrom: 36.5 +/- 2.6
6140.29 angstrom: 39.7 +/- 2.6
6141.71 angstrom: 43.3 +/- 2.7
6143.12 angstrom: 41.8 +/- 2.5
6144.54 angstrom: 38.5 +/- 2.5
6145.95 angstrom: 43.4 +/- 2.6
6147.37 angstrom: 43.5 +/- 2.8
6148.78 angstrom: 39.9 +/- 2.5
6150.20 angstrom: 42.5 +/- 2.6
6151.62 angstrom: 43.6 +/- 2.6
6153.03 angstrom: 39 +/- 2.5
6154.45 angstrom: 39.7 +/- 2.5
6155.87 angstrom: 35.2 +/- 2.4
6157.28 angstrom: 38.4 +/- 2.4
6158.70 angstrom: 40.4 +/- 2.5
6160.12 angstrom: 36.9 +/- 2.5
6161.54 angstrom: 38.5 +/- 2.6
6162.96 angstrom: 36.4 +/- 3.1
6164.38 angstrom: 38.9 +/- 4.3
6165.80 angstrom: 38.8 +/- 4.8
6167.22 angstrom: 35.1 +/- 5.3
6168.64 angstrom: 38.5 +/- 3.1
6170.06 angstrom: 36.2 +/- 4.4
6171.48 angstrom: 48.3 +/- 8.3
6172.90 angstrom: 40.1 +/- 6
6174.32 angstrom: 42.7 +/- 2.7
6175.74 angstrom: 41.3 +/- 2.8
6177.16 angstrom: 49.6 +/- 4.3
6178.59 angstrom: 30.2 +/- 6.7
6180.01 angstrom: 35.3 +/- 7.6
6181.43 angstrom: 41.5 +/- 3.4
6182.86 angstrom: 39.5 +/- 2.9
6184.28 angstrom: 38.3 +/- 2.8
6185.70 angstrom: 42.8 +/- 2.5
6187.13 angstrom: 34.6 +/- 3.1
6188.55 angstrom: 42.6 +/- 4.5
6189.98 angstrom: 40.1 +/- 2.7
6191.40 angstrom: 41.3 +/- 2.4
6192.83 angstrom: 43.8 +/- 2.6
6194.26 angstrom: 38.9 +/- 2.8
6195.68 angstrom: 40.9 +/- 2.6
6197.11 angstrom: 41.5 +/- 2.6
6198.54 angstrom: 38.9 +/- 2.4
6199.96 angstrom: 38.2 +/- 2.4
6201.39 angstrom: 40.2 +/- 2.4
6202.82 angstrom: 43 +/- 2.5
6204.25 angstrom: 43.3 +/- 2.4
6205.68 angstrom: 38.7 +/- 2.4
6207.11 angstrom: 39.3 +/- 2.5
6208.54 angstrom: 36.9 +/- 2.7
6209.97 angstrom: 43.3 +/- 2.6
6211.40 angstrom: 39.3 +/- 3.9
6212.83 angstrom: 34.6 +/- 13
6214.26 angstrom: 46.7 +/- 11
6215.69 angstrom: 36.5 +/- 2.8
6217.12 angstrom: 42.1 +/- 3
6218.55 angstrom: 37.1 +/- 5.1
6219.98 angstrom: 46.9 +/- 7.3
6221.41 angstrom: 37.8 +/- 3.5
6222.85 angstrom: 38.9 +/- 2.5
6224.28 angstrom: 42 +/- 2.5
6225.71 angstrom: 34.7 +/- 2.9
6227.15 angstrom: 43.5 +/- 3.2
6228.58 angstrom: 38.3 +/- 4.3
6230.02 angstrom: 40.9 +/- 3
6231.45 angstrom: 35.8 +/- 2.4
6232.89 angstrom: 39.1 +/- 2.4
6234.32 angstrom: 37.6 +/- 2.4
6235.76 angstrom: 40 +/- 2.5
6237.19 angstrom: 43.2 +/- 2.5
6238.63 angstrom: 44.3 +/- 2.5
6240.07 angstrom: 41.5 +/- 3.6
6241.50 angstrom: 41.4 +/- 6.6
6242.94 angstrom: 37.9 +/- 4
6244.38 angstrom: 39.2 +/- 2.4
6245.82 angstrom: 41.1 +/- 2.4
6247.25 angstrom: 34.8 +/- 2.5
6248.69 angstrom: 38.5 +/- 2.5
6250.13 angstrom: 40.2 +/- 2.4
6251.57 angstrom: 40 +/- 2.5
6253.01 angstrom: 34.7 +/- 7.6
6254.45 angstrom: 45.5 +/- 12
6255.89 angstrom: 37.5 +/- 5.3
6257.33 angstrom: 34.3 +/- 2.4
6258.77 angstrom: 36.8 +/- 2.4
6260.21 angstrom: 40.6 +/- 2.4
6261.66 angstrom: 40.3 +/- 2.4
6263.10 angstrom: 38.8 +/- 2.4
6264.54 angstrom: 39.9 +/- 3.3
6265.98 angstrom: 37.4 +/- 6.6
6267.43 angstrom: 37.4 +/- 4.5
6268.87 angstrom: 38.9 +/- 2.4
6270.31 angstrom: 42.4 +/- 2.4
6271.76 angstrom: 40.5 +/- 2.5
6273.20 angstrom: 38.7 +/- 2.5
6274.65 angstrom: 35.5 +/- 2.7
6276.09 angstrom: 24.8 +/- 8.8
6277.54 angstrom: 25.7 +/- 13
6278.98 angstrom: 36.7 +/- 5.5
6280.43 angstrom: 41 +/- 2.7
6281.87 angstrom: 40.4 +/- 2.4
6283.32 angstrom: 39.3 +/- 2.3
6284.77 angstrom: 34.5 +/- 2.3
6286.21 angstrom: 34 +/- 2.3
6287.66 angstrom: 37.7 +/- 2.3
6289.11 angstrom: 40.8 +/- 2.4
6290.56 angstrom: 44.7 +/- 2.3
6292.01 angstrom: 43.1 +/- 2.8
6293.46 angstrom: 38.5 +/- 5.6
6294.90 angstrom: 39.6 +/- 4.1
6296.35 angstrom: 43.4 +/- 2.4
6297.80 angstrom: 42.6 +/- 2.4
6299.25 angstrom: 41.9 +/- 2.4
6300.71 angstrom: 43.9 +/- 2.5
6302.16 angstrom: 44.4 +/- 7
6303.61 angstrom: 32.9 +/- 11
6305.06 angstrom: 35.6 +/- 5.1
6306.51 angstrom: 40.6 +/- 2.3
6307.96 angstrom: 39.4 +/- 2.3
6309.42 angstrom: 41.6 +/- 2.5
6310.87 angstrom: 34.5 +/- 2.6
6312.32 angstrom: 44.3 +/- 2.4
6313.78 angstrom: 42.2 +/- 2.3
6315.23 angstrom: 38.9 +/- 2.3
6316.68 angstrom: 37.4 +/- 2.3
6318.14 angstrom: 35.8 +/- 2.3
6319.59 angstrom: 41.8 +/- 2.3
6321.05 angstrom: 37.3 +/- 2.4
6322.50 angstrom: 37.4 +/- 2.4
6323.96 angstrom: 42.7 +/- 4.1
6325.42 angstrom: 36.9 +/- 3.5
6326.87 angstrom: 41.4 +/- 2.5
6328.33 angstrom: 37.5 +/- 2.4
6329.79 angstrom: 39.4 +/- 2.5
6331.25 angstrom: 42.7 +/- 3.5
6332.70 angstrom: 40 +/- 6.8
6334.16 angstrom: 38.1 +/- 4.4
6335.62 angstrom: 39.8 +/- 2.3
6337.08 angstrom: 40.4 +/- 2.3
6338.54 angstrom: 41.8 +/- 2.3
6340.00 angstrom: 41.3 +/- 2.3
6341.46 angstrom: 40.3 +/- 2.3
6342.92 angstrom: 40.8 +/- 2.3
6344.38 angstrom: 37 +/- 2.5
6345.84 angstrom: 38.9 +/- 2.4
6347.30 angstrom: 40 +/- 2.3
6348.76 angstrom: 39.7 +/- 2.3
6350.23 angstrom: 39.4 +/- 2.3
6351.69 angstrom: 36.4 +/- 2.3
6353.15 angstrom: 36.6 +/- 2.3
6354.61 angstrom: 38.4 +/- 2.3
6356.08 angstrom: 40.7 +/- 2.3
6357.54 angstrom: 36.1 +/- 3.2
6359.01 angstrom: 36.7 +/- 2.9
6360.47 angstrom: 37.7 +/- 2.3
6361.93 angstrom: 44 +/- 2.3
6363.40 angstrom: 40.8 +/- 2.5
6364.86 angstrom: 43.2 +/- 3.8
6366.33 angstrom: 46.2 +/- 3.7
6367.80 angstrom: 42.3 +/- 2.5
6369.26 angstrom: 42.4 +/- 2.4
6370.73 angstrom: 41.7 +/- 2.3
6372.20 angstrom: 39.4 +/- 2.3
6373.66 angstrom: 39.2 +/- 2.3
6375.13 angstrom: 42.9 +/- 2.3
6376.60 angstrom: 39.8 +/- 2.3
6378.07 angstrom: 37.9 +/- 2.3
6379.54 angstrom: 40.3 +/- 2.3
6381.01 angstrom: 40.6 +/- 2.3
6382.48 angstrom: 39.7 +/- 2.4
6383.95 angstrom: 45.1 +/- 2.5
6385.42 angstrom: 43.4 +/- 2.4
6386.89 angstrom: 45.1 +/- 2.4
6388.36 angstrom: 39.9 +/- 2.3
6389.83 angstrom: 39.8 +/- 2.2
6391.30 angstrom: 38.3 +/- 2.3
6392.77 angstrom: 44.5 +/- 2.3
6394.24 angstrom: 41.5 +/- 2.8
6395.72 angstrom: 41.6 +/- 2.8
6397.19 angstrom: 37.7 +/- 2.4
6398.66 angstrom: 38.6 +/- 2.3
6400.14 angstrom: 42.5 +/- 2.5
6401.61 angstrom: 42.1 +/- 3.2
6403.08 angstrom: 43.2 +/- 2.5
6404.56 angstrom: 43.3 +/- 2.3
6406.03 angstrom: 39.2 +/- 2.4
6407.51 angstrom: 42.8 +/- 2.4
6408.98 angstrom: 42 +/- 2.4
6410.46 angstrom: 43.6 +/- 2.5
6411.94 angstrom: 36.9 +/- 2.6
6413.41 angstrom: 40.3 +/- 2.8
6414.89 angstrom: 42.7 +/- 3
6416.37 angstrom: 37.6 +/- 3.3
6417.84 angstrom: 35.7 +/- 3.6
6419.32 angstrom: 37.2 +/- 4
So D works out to 39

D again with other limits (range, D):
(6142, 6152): 42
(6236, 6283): 38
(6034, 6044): 41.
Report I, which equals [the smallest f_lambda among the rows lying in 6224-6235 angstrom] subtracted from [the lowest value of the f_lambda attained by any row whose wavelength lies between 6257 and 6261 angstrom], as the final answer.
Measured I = -0.4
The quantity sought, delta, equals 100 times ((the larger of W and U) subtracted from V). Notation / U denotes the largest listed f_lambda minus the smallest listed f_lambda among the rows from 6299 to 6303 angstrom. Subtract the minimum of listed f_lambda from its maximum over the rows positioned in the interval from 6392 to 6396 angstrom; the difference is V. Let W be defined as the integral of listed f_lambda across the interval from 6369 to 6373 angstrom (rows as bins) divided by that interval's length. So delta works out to -3800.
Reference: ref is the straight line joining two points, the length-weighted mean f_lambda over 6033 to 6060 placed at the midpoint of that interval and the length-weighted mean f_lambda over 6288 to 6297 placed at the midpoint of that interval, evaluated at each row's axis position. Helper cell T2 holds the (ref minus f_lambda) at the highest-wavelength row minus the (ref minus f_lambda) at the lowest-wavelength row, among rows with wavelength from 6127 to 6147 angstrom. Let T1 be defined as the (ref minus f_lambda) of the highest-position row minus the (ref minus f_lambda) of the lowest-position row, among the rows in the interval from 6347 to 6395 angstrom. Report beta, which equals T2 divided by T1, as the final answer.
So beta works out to 3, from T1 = -1.6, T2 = -4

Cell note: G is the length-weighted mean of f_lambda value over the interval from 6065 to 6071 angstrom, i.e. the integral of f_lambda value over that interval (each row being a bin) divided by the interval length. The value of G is 43.5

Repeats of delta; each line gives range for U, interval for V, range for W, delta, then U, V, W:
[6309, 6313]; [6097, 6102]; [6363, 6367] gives -4118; 9.8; 2.4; 43.6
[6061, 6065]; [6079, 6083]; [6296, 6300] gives -4017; 3.4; 2.3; 42.5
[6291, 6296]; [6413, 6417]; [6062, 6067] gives -3760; 4.6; 5.1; 42.7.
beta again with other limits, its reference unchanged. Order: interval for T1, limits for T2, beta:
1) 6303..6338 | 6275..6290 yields 2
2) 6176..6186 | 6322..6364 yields -1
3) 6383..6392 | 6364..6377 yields 0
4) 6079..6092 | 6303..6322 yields 21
